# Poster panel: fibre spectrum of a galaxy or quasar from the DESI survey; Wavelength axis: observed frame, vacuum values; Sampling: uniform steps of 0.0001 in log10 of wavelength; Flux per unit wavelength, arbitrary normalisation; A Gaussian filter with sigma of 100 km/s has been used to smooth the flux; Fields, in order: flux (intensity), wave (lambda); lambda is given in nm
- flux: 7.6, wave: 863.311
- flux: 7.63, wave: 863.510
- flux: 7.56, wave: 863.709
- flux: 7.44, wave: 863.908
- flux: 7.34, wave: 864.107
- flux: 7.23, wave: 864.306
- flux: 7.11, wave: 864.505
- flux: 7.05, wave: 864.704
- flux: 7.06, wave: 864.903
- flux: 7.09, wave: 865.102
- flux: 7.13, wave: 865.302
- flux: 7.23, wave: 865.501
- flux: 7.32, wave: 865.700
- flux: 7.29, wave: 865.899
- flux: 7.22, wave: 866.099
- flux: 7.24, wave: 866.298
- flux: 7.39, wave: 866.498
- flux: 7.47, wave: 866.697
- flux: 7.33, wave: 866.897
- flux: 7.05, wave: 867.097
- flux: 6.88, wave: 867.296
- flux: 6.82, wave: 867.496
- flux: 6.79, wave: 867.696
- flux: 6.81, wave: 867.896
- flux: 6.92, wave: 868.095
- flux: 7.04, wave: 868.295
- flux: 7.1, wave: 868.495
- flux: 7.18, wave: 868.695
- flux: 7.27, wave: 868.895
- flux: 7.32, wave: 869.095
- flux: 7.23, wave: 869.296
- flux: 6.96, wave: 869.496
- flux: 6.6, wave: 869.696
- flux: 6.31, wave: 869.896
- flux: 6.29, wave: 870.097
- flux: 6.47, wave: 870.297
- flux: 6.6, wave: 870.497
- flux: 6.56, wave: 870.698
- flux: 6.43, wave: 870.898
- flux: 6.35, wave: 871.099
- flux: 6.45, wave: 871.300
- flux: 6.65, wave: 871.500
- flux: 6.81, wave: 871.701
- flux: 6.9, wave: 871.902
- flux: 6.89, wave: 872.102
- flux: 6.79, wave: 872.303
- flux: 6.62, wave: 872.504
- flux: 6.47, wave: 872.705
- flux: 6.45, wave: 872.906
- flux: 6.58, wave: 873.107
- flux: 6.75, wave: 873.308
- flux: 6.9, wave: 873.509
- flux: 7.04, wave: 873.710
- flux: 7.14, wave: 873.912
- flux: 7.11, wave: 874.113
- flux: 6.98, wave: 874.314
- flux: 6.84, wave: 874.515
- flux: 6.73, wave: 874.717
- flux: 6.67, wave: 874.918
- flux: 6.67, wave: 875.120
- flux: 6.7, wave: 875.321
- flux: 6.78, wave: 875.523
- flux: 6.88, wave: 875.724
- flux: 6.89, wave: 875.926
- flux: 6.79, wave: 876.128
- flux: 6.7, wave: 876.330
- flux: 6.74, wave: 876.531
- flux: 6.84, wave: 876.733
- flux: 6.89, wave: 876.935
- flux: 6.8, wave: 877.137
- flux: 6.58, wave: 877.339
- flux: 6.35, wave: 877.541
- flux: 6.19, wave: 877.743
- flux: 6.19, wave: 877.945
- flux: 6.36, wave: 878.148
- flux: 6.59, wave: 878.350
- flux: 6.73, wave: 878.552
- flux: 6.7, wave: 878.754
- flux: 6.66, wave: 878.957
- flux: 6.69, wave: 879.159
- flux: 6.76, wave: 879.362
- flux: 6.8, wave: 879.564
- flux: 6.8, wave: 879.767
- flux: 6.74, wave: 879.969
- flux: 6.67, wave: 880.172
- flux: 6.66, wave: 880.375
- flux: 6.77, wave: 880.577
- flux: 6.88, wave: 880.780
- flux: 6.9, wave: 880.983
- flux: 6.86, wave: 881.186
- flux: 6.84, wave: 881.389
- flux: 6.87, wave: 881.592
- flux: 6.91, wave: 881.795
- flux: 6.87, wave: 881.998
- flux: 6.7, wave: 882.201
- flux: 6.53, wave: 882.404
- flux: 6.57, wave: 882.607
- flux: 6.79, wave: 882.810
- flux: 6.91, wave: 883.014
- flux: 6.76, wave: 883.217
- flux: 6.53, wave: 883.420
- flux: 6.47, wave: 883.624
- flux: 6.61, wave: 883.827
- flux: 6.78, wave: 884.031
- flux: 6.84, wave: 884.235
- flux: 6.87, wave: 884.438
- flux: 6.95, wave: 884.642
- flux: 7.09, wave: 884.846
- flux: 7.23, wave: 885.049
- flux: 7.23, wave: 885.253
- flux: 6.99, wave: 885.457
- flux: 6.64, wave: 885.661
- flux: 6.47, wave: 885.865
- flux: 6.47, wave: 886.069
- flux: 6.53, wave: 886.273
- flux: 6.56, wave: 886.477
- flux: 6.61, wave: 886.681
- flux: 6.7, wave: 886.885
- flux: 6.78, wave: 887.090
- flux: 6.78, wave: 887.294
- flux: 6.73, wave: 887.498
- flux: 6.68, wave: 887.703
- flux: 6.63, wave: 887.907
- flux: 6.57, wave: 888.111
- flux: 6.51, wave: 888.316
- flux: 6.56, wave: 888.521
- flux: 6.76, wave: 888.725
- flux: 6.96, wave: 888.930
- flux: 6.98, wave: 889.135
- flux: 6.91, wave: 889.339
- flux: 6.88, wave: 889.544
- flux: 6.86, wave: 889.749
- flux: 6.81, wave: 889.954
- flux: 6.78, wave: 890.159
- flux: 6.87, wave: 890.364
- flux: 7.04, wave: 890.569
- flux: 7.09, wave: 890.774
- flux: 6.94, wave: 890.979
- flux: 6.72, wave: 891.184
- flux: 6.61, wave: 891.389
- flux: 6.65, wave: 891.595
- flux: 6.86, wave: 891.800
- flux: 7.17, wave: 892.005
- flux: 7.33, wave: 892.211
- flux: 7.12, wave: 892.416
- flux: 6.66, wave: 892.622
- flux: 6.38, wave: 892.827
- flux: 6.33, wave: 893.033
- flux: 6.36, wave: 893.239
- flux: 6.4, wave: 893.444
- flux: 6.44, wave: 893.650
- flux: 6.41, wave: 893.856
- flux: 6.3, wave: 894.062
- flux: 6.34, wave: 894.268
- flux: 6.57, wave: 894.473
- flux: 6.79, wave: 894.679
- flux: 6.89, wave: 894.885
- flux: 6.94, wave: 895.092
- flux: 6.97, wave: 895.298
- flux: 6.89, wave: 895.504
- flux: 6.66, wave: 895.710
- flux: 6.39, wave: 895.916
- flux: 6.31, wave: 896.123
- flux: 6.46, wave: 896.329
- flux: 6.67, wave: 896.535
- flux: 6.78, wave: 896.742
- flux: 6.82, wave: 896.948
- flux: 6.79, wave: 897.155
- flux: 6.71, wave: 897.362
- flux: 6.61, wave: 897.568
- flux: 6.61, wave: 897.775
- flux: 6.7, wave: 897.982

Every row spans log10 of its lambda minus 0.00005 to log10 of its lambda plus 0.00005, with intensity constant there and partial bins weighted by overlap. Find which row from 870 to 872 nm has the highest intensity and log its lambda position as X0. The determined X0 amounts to 871.902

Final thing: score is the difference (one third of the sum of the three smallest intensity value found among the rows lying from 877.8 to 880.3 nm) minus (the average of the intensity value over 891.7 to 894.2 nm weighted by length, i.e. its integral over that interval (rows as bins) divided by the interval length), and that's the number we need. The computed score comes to -0.261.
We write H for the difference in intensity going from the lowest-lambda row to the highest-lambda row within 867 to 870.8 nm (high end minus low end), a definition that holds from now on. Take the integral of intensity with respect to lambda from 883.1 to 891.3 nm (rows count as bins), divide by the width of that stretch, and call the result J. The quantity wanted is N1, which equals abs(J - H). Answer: 7.3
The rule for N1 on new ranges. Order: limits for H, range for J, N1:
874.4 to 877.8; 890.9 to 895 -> 7.3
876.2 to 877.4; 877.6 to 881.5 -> 6.8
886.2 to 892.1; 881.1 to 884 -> 6.1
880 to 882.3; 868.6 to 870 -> 6.9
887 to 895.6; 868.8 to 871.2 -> 6.6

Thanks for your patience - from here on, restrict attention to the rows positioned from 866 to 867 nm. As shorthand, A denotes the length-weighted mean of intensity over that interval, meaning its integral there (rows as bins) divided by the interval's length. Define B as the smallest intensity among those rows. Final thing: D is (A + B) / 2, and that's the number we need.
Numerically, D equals 7.27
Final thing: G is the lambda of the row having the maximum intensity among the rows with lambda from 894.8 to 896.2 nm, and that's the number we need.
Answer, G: 895.298 nm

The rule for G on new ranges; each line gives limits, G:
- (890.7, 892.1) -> 892.005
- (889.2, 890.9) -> 890.774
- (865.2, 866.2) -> 865.700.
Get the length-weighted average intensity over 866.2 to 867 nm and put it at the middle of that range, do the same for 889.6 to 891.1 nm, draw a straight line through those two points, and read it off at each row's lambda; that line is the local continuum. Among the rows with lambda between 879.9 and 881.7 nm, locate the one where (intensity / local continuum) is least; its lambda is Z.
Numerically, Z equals 880.375 nm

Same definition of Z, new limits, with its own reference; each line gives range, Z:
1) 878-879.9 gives 878.148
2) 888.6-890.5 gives 888.725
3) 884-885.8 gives 885.661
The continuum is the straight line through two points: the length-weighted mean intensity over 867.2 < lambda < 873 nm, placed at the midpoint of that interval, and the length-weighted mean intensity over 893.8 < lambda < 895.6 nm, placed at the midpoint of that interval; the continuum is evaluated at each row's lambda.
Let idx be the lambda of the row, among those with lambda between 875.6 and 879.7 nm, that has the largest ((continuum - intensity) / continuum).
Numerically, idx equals 877.743 nm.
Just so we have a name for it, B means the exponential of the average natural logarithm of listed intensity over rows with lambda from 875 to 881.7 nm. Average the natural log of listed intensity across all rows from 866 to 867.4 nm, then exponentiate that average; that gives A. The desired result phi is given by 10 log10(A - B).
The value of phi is -3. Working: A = 7.22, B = 6.70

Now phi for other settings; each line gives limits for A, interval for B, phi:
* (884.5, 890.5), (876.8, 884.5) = -11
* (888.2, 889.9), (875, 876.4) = -16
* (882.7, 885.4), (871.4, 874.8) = -13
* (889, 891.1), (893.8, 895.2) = -5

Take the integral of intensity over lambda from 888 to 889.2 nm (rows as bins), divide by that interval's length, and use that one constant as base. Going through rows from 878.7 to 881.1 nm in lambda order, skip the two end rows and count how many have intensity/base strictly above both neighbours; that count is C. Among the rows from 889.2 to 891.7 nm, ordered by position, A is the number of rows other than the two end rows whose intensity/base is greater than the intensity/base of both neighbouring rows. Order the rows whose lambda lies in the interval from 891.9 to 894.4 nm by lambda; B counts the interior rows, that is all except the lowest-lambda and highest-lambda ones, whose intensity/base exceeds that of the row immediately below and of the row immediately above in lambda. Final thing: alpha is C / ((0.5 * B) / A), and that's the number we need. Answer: 0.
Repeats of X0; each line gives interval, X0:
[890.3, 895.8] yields 892.211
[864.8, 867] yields 866.697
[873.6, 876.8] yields 873.912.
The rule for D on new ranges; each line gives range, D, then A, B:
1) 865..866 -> 7.15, 7.21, 7.09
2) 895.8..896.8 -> 6.41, 6.51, 6.31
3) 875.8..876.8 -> 6.75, 6.79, 6.7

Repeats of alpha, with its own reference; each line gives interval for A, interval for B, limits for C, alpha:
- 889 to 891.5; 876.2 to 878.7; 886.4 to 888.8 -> 0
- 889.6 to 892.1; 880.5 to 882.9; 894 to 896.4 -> 1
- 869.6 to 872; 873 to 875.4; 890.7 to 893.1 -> 2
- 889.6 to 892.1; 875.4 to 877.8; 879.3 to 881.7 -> 1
